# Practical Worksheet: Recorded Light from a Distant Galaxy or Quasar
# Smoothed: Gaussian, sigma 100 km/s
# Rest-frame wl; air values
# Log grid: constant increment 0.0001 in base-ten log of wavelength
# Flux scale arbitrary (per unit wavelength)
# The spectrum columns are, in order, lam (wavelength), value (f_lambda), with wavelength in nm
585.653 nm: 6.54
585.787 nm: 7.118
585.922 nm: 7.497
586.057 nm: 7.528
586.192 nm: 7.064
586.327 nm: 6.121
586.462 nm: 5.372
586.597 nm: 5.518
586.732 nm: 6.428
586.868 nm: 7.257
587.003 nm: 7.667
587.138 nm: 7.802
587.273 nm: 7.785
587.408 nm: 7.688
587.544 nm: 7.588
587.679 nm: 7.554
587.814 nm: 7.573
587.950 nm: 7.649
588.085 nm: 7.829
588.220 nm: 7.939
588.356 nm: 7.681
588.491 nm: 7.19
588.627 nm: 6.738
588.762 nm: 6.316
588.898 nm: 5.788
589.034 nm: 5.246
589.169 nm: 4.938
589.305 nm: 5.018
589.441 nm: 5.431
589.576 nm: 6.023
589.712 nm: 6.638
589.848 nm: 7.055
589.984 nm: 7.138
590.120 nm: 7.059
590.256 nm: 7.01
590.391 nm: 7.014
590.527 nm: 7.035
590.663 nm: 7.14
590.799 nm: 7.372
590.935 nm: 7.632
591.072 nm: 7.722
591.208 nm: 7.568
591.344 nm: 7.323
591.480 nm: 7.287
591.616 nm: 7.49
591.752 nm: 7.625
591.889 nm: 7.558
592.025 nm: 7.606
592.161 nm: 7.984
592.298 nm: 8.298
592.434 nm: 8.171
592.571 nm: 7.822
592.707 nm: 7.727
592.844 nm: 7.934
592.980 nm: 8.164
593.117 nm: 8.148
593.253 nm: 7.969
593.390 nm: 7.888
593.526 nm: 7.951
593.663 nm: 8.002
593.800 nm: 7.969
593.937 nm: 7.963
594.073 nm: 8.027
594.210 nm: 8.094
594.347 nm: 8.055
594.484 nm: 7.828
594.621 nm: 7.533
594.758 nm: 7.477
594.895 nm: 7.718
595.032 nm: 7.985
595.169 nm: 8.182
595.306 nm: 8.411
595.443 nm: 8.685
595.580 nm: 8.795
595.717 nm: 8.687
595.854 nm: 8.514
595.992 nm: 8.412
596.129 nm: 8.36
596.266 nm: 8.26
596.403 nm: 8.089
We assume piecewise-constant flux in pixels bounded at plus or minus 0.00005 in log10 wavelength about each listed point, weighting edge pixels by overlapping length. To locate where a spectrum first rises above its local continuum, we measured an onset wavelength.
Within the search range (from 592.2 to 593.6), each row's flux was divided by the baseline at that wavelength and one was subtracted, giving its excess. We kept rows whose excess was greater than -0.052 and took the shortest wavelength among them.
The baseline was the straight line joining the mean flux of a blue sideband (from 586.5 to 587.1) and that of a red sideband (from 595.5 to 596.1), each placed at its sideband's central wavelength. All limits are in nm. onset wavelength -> 592.298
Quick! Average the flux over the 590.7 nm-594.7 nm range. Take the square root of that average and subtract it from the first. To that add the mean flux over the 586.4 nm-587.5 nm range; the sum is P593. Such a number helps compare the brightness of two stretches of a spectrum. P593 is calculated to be 12.0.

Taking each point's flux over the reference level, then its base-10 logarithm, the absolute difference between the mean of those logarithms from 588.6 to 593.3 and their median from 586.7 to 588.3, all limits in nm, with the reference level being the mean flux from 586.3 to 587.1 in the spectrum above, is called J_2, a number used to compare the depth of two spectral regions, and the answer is 0.036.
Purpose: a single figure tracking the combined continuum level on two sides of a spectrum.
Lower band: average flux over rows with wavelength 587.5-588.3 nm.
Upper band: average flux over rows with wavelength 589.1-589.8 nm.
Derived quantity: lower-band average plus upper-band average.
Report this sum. 13.3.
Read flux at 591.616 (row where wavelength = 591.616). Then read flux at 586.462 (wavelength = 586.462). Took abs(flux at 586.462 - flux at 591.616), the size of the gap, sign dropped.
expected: 2.12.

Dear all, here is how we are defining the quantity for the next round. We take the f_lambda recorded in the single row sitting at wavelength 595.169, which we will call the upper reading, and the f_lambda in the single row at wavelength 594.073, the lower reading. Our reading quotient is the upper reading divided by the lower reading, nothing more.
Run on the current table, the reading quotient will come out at 1.02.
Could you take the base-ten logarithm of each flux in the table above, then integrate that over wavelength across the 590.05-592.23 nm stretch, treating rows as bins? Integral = 1.89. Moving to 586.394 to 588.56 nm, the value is 1.86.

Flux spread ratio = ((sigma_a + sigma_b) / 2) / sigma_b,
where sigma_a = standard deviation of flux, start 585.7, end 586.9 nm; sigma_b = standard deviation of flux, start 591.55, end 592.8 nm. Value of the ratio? 2.0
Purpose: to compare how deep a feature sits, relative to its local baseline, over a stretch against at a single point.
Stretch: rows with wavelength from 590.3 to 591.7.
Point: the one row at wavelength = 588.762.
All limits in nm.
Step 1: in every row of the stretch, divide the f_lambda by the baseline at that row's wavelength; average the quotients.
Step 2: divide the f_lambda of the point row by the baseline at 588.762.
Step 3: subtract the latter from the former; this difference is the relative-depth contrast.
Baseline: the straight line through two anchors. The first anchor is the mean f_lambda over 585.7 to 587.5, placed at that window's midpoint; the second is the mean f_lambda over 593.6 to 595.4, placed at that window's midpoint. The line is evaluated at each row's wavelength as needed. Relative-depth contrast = 0.11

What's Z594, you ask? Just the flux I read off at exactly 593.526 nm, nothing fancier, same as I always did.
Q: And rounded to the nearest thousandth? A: 7.951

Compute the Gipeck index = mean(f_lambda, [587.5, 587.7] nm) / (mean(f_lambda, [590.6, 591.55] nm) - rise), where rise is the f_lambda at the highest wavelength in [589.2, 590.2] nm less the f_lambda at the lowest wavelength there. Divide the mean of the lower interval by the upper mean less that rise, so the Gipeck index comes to 1.4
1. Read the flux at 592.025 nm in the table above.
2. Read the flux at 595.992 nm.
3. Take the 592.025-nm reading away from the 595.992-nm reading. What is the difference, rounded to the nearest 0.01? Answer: 0.81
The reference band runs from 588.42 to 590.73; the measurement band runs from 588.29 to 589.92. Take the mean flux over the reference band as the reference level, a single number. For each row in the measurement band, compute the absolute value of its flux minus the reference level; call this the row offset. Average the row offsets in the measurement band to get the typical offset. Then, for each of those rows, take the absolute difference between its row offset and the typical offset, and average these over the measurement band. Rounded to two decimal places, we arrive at 0.39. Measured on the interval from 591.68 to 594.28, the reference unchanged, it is 0.15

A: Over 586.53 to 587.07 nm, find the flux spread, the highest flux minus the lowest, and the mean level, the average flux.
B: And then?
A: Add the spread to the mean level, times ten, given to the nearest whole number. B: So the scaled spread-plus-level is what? 89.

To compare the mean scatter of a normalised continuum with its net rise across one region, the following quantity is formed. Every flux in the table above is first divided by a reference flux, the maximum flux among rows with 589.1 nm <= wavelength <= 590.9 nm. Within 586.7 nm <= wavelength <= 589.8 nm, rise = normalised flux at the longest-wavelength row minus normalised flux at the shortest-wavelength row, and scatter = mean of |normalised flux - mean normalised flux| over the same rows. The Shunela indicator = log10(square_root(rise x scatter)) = -1.24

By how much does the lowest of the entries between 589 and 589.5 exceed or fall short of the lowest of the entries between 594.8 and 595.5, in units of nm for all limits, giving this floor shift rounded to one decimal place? -2.8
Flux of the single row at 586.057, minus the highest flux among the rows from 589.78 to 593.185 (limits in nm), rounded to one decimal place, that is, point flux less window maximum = -0.8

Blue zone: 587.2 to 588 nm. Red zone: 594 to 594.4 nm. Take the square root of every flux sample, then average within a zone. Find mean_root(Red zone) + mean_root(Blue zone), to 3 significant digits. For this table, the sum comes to 5.60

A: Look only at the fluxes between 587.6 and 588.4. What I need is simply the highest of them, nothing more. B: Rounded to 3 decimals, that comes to 7.939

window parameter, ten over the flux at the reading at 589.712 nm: 1.51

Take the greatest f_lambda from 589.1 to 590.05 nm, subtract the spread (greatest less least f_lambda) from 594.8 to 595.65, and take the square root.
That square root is 2.46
